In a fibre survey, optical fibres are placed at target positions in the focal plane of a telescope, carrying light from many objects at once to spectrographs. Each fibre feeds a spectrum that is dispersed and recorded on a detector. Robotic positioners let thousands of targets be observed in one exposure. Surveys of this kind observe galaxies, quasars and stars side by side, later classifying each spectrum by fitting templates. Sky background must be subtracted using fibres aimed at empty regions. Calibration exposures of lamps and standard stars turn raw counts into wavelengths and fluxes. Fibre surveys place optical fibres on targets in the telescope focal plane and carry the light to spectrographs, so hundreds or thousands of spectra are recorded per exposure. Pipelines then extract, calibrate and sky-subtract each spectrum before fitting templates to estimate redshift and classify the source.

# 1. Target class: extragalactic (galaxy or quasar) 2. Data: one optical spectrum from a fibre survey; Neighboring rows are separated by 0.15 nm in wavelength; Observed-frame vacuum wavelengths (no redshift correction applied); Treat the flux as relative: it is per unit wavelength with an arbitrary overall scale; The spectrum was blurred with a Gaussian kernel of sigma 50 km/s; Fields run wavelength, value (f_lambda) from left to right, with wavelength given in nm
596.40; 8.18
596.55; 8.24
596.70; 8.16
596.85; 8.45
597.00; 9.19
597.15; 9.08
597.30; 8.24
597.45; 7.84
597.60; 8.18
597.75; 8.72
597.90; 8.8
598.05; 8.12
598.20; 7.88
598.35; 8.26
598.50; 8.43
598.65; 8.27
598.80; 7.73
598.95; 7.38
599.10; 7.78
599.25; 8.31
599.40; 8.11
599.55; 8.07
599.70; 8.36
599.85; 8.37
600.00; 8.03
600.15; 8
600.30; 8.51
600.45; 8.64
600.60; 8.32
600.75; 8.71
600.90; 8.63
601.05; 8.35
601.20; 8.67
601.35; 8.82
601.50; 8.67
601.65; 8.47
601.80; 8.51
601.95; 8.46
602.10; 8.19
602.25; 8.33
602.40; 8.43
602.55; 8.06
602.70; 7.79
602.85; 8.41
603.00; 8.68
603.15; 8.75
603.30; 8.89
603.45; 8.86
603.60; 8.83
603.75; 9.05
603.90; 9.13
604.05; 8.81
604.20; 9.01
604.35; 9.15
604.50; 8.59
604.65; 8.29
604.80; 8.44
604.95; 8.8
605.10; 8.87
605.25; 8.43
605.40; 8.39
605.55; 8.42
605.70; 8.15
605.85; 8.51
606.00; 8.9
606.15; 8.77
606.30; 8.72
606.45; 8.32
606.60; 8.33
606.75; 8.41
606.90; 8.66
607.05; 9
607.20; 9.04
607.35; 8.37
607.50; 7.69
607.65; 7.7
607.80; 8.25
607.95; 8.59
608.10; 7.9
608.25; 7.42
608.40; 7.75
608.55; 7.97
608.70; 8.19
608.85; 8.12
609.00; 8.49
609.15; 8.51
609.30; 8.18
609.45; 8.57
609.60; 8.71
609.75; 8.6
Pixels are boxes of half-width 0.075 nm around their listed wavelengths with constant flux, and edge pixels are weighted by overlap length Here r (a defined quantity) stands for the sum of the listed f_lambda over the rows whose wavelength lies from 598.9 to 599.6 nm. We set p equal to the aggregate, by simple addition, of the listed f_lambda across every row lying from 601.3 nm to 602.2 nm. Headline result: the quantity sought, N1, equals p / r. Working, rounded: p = 51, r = 40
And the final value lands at 1.3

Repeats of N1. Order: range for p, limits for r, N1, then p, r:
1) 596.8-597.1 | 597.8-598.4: 0.5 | 18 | 33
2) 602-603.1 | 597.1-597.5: 2.3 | 58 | 25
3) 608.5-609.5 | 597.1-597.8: 1.4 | 58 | 42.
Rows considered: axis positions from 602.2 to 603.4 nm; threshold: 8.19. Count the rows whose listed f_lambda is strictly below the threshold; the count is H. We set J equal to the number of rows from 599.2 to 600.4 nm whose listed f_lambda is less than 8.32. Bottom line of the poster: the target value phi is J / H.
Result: 2.5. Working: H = 2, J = 5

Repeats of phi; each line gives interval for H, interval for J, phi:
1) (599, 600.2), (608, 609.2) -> 1.2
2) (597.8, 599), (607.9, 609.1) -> 1.5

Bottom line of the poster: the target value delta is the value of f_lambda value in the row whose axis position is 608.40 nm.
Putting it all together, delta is 7.75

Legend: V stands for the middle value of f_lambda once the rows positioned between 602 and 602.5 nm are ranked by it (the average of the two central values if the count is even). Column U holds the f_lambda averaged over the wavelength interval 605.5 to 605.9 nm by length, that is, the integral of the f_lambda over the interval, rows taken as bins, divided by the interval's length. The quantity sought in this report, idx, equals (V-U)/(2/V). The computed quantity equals -0.1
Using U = 8.35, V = 8.3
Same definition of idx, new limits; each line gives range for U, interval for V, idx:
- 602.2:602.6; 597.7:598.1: 1.9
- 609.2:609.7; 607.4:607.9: -3.1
